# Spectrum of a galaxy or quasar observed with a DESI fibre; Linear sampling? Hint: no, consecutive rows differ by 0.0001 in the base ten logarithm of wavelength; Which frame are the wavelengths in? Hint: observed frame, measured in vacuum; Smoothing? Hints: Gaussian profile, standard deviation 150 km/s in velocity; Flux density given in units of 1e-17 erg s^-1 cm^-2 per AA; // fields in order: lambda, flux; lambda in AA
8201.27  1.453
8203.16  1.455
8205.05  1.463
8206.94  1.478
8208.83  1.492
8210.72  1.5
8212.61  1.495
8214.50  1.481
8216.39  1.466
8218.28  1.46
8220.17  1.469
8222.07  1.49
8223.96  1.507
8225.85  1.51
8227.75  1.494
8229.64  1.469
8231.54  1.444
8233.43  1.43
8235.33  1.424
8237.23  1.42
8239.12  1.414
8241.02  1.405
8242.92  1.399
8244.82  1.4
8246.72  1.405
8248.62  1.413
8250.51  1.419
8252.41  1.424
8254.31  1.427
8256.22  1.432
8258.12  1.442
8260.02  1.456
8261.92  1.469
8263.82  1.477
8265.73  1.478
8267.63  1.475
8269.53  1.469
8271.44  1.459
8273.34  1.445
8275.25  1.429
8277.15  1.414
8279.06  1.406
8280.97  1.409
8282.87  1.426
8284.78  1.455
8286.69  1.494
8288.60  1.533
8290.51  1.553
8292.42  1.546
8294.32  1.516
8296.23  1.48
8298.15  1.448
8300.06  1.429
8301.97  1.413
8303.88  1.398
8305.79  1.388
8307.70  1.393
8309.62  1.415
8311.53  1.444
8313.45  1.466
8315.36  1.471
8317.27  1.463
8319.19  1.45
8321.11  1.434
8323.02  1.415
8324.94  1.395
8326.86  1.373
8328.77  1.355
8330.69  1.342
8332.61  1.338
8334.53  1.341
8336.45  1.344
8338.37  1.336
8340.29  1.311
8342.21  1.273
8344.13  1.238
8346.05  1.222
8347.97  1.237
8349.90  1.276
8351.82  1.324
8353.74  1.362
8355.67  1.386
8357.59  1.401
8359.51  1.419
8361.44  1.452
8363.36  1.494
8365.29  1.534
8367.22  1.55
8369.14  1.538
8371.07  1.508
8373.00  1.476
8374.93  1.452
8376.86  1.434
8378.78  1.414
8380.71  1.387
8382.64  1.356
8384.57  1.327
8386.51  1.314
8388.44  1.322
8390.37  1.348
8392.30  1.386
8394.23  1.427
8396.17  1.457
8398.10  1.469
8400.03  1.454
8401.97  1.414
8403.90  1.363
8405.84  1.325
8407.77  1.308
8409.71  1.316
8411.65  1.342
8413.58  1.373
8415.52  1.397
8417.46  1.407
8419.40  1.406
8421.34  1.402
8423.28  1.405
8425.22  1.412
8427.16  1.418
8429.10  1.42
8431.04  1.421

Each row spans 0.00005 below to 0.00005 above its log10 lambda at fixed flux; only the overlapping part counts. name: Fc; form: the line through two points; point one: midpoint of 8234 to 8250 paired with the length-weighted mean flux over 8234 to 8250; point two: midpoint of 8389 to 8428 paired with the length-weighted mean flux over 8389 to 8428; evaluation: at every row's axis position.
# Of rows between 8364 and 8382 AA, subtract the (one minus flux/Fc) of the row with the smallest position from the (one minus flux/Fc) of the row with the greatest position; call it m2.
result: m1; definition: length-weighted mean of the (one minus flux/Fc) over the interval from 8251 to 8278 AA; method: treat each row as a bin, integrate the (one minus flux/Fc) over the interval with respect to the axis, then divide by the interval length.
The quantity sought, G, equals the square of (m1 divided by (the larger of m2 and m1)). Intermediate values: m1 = -0.03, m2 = 0.10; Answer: 0.1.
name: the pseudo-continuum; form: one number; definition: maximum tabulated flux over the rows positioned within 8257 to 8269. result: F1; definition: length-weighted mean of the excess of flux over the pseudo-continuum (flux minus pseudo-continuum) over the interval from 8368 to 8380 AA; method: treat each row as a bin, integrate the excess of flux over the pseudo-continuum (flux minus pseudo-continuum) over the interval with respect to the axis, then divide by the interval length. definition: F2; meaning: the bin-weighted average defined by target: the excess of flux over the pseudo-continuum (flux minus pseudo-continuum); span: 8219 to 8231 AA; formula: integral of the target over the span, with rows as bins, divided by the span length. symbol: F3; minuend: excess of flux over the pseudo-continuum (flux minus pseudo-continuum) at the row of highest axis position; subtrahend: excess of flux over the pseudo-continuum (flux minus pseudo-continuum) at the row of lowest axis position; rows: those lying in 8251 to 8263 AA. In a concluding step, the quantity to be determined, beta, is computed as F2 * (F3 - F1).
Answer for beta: 0.0005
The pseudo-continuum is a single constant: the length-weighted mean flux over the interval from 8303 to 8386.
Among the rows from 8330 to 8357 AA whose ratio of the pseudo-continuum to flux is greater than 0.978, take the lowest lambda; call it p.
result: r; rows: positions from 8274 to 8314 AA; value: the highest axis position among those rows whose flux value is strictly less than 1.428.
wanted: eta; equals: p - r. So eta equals 21.1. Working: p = 8330.69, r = 8309.62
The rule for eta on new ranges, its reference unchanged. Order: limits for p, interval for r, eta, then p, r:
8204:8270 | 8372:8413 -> -176.3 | 8235.33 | 8411.65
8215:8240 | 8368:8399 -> -158.9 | 8235.33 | 8394.23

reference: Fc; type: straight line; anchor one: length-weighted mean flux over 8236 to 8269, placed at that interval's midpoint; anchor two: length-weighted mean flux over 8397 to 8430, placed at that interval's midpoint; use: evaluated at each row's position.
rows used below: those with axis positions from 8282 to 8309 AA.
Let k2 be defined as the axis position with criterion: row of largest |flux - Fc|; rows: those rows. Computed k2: 8290.51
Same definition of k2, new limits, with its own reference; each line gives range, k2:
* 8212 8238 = 8225.85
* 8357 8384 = 8367.22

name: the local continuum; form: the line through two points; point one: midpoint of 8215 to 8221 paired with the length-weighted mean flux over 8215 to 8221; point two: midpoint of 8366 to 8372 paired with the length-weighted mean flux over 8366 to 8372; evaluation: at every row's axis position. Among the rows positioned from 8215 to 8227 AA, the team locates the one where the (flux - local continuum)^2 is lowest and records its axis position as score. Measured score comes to 8220.17 AA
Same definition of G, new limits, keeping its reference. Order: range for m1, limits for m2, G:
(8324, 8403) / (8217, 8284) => 0.2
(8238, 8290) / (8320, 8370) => 1.0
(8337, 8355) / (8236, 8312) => 1.0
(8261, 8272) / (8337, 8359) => 1.0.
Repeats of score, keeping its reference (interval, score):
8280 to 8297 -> 8286.69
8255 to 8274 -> 8265.73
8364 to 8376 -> 8365.29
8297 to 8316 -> 8315.36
